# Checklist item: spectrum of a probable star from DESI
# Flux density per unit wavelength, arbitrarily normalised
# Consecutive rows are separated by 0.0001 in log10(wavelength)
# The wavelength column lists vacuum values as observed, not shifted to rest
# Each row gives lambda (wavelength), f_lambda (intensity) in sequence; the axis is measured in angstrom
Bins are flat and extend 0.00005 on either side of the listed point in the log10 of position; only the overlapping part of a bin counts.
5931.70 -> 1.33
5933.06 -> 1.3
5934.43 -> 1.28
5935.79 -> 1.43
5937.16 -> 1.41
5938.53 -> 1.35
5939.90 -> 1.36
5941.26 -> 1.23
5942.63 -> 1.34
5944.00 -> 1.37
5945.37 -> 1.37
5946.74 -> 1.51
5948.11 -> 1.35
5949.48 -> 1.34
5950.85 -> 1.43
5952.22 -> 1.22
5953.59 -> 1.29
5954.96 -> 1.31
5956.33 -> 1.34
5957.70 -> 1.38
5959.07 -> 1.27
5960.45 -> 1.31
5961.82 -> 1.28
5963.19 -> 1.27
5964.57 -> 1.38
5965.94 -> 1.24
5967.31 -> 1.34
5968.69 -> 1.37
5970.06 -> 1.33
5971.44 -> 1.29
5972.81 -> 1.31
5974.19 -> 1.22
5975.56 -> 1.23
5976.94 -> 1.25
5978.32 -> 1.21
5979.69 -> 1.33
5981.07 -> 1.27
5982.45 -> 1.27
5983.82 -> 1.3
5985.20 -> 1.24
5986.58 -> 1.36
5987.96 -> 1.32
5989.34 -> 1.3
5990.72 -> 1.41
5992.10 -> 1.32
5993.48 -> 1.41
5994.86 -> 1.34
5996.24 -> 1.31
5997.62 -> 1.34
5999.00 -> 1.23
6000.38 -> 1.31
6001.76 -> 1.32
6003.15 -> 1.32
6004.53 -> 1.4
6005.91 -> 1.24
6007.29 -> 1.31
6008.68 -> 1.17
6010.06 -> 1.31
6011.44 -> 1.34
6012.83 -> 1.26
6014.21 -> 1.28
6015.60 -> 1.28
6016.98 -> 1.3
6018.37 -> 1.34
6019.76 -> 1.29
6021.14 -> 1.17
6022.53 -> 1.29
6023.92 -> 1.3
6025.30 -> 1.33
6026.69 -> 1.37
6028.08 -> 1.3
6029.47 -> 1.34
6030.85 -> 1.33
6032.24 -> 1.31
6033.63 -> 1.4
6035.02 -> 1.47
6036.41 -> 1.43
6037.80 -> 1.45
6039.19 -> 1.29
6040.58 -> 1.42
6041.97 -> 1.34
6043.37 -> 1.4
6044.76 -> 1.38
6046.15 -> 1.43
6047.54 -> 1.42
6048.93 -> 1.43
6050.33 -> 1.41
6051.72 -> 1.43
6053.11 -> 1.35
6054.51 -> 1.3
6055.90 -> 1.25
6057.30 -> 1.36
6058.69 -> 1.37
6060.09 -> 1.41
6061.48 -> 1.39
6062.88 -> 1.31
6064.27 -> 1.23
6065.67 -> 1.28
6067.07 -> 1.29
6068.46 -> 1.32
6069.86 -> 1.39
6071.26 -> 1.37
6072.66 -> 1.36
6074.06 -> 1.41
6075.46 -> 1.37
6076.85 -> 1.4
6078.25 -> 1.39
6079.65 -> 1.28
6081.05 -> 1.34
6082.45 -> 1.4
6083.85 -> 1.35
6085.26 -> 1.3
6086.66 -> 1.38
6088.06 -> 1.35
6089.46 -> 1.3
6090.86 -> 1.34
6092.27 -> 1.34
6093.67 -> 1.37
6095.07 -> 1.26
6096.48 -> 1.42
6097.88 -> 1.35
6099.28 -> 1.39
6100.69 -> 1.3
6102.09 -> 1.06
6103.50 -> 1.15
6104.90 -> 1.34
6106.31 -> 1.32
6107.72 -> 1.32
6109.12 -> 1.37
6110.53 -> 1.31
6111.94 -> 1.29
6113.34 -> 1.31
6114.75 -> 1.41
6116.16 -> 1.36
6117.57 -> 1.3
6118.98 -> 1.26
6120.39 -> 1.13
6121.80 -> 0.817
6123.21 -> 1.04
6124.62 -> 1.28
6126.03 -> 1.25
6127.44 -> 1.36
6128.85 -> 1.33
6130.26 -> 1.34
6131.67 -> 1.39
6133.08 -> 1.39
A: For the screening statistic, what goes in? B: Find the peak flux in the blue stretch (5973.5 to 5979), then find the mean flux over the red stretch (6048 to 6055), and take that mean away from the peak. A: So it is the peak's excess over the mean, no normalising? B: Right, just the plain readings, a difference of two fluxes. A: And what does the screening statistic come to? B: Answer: -0.1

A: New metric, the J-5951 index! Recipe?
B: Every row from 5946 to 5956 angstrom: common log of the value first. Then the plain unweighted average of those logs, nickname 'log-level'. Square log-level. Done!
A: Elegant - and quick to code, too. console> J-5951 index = 0.017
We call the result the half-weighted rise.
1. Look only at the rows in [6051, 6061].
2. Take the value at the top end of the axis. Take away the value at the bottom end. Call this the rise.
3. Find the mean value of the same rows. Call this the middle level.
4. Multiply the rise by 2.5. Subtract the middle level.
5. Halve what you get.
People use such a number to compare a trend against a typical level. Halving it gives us -0.70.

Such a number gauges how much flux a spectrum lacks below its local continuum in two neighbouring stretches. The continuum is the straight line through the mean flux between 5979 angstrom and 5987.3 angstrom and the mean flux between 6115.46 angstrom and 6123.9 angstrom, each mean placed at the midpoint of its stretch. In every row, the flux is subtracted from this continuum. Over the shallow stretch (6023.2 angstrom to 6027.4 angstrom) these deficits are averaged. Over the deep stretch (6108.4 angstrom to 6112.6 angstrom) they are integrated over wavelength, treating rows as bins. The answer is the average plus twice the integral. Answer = -1.5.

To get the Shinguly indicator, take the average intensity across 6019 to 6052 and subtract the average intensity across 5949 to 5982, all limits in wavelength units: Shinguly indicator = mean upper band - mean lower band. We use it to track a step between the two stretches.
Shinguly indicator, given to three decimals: 0.063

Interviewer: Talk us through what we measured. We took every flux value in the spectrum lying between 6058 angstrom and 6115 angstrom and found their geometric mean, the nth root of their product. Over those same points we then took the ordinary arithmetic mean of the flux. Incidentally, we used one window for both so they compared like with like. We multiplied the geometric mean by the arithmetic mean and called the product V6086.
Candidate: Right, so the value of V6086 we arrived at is 1.77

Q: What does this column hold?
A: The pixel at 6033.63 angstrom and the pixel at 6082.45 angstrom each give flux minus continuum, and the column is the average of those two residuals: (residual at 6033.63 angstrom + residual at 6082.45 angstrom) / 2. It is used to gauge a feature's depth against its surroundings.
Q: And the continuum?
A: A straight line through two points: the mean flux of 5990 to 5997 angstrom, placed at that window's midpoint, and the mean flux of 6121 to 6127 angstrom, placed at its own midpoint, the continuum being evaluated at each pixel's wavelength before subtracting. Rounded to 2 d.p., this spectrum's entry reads 0.17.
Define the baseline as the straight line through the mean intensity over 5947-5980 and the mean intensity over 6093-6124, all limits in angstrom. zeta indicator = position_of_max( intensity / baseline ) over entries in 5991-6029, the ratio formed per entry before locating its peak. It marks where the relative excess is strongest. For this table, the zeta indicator 5993.48 angstrom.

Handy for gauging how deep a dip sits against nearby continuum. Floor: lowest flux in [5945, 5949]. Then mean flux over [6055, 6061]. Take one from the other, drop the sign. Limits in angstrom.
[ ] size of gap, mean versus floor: 0.00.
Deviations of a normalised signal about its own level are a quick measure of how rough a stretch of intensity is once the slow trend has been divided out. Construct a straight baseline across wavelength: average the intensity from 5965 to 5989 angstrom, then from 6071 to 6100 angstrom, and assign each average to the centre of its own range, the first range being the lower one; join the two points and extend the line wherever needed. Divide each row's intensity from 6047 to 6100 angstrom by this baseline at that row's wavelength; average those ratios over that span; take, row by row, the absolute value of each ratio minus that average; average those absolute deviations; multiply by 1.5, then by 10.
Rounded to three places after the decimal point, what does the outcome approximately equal 0.502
